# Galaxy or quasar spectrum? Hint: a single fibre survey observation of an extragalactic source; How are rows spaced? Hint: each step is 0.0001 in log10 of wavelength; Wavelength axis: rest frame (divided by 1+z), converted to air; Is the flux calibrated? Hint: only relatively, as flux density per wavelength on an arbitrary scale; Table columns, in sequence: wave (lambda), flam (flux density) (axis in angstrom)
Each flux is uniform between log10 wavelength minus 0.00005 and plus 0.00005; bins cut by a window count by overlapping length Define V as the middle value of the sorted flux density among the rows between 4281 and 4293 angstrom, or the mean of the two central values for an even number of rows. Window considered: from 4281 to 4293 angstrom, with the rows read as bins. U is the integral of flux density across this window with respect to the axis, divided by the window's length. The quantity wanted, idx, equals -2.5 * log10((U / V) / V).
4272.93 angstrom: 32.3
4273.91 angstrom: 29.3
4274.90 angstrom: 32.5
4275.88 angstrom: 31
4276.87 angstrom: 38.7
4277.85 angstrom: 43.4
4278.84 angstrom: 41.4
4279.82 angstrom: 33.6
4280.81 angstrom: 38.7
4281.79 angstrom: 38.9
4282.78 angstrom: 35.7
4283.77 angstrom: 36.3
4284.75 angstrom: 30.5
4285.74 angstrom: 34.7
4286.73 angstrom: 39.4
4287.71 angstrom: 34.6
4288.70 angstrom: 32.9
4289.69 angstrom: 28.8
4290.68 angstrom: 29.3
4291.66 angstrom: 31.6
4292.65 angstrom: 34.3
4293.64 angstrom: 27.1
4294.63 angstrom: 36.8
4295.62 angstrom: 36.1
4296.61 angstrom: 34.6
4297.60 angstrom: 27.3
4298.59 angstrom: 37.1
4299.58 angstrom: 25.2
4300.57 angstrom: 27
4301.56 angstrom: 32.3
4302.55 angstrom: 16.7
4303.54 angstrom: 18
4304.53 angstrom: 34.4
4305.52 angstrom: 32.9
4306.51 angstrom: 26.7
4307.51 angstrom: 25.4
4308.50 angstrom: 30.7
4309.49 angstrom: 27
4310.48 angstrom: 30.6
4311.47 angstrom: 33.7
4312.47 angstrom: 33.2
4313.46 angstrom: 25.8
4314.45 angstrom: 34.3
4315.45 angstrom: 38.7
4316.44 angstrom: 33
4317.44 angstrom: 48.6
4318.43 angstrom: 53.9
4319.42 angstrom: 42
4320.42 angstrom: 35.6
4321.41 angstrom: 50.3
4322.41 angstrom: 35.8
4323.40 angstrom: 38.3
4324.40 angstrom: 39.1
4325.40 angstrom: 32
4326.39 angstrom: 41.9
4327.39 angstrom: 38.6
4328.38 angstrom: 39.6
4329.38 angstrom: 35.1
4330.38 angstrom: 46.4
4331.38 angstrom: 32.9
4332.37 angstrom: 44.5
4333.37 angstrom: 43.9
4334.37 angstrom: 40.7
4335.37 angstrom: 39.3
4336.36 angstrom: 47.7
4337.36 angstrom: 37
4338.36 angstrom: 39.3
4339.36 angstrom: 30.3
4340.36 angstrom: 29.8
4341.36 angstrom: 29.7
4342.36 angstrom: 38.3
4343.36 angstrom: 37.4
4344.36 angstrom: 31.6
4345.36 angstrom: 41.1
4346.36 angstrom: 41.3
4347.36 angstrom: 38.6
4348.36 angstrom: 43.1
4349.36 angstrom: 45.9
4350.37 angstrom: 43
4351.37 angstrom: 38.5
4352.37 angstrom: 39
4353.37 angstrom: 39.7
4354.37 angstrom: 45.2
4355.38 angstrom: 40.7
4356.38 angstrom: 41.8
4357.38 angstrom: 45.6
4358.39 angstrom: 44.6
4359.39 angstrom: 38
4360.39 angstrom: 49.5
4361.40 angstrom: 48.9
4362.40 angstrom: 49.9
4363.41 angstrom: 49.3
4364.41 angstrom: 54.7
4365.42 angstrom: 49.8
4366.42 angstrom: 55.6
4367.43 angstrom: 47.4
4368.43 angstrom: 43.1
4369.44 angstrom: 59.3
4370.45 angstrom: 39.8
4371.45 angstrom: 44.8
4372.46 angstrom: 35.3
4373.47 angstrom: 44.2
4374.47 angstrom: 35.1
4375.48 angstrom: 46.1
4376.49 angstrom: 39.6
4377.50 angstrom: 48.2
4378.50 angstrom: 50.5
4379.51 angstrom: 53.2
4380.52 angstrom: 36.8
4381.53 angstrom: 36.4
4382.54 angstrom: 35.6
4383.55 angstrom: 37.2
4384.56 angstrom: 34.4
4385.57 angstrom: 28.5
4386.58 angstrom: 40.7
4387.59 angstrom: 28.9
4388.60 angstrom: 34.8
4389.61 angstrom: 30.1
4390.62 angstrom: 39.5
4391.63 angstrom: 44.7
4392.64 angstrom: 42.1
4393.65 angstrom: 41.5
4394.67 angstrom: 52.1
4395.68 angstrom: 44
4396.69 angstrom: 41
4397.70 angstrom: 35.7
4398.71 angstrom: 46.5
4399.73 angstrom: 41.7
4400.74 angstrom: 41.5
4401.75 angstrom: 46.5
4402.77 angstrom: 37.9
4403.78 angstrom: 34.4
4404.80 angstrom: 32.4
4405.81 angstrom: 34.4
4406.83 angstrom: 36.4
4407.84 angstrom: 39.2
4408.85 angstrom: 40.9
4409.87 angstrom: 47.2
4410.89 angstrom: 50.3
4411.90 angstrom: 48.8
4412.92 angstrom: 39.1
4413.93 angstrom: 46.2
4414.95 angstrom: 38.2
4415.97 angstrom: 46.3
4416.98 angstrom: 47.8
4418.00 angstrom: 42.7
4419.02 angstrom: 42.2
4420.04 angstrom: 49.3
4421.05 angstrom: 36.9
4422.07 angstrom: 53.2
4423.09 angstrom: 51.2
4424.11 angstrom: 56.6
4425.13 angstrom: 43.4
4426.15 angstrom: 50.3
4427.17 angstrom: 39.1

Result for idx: 3.86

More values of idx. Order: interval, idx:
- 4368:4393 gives 3.97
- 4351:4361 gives 4.01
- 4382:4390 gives 3.87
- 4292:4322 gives 3.80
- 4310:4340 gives 3.97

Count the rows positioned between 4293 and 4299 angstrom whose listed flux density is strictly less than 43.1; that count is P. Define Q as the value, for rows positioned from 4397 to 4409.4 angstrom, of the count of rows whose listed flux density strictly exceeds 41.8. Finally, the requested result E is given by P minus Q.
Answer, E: 4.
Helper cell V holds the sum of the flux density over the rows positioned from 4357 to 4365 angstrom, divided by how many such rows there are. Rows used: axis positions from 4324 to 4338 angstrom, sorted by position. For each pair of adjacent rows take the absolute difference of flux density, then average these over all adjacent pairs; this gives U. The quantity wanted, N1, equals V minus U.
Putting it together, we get 40.9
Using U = 6.65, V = 48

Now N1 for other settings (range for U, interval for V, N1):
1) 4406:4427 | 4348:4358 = 36.0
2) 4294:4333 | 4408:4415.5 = 37.6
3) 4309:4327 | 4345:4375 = 37.3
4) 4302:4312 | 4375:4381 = 41.0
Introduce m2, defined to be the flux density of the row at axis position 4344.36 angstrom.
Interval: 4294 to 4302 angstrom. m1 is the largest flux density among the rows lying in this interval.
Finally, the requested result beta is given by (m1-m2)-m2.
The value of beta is -26.1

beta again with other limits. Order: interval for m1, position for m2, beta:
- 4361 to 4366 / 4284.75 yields -6.3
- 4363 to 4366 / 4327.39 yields -22.5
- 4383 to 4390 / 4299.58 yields -9.7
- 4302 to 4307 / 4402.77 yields -41.4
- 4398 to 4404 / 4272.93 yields -18.1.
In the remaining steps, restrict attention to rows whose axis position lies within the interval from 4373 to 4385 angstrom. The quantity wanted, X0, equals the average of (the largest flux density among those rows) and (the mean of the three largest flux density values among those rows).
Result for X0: 52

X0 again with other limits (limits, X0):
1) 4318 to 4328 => 51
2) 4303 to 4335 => 52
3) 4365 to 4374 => 57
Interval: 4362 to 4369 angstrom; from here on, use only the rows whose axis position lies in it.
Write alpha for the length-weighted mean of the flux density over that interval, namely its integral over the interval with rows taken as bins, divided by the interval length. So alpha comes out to 50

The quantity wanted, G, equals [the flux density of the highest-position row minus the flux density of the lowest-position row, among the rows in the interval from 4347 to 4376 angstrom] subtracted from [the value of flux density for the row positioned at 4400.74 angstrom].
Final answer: 34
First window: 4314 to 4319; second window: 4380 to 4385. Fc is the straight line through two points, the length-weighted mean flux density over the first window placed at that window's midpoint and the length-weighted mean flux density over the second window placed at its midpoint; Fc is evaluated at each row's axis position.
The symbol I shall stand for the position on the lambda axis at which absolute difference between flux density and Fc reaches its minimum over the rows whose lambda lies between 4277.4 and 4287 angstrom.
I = 4277.85 angstrom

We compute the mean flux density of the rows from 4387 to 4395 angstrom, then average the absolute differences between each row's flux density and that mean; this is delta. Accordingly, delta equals 6.0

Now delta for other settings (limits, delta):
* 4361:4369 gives 2.7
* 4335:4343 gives 4.9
